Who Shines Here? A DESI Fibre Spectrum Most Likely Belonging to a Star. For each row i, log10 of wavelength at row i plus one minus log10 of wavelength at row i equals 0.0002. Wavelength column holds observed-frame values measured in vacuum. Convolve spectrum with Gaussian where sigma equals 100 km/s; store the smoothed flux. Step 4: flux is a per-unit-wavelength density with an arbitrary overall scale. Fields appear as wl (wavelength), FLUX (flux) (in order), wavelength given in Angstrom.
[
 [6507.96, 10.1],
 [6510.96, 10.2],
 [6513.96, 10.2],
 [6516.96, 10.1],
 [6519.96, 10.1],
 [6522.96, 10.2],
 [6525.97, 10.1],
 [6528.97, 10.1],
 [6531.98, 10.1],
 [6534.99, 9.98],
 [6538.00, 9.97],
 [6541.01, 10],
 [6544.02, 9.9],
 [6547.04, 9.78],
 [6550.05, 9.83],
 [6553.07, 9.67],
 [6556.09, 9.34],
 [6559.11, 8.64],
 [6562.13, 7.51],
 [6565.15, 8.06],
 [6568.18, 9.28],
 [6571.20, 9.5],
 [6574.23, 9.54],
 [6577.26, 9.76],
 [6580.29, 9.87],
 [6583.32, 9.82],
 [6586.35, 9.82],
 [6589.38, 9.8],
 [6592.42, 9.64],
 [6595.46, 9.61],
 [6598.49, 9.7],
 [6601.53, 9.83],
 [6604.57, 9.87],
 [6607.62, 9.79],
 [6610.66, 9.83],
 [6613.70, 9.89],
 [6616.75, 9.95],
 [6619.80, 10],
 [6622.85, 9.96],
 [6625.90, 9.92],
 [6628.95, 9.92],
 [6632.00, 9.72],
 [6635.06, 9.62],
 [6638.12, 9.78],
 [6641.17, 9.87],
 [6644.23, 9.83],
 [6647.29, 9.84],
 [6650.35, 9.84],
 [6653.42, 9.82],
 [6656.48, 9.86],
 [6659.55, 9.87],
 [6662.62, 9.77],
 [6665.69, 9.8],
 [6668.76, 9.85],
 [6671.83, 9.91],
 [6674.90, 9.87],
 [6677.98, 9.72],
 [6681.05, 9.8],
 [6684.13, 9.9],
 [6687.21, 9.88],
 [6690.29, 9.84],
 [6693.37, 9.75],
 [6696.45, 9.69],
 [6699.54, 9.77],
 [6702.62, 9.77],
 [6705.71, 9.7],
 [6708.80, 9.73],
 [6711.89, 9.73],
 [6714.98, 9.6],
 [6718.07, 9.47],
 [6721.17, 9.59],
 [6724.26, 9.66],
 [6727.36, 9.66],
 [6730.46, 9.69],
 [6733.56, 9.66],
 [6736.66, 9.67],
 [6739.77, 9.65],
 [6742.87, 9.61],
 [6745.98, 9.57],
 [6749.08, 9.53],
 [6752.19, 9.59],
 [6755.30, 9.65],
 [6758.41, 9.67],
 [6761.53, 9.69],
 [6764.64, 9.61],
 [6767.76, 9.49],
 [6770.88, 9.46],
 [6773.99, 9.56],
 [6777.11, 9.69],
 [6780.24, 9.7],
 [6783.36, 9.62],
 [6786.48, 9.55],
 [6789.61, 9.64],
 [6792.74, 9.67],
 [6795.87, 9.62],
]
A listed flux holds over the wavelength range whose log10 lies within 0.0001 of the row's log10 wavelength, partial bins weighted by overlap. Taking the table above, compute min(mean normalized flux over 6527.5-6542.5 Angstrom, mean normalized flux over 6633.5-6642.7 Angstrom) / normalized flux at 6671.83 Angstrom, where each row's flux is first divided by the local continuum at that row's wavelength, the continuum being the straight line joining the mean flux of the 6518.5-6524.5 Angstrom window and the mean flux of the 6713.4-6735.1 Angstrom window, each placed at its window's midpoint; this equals 0.976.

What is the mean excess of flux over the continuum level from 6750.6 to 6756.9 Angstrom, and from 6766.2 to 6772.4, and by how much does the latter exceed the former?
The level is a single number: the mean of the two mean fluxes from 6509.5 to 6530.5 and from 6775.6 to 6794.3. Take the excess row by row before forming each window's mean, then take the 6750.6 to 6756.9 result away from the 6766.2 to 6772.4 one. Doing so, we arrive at -0.14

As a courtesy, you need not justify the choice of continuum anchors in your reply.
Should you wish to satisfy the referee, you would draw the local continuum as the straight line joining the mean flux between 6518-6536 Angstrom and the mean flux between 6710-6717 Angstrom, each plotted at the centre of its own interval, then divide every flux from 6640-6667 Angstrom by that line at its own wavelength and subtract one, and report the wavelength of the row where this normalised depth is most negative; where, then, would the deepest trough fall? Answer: 6662.62 Angstrom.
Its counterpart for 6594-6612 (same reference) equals 6595.46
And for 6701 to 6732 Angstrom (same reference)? 6718.07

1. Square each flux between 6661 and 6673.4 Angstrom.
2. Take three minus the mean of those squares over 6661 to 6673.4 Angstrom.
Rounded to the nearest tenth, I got -93.7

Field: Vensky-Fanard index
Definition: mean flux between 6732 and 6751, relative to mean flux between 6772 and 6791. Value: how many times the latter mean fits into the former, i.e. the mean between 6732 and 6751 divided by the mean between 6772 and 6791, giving 1.00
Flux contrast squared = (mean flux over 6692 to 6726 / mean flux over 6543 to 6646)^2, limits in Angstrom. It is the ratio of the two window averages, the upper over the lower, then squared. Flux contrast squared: 1.01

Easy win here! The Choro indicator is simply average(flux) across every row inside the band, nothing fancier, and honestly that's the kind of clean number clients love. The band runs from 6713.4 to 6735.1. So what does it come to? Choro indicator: 9.62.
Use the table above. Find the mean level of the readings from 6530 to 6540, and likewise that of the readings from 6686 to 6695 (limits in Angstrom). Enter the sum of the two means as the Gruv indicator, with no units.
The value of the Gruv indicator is 19.8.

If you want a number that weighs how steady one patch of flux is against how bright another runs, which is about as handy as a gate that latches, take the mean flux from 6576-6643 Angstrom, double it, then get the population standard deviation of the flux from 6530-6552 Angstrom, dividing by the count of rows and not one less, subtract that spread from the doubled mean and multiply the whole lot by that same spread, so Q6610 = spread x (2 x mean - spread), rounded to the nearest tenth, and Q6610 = 2.0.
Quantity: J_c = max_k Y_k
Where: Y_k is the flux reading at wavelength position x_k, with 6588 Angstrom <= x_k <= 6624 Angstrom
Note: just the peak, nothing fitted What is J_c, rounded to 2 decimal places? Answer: 10.00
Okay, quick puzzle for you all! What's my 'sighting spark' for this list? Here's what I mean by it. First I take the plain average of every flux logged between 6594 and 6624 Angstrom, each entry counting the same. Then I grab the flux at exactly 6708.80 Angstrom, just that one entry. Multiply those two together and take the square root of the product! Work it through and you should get 9.79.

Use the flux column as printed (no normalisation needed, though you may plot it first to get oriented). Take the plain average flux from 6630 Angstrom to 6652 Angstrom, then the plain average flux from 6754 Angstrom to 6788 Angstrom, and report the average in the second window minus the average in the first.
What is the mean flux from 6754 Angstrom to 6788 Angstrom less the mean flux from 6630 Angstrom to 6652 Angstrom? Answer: -0.18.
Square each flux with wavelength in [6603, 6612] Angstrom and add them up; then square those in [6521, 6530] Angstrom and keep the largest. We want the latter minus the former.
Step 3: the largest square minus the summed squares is -186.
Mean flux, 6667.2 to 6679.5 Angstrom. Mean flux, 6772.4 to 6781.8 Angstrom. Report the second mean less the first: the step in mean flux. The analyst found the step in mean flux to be -0.19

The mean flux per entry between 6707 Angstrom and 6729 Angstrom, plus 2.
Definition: 11.6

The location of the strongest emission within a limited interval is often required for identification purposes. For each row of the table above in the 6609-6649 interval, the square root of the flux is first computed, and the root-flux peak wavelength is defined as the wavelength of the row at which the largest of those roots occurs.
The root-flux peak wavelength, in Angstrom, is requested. 6619.80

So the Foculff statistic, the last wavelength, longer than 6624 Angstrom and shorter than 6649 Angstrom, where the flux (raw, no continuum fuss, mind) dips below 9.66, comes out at 6635.06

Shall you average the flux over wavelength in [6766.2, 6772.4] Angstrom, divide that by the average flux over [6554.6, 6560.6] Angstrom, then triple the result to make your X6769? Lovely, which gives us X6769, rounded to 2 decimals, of 3.16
